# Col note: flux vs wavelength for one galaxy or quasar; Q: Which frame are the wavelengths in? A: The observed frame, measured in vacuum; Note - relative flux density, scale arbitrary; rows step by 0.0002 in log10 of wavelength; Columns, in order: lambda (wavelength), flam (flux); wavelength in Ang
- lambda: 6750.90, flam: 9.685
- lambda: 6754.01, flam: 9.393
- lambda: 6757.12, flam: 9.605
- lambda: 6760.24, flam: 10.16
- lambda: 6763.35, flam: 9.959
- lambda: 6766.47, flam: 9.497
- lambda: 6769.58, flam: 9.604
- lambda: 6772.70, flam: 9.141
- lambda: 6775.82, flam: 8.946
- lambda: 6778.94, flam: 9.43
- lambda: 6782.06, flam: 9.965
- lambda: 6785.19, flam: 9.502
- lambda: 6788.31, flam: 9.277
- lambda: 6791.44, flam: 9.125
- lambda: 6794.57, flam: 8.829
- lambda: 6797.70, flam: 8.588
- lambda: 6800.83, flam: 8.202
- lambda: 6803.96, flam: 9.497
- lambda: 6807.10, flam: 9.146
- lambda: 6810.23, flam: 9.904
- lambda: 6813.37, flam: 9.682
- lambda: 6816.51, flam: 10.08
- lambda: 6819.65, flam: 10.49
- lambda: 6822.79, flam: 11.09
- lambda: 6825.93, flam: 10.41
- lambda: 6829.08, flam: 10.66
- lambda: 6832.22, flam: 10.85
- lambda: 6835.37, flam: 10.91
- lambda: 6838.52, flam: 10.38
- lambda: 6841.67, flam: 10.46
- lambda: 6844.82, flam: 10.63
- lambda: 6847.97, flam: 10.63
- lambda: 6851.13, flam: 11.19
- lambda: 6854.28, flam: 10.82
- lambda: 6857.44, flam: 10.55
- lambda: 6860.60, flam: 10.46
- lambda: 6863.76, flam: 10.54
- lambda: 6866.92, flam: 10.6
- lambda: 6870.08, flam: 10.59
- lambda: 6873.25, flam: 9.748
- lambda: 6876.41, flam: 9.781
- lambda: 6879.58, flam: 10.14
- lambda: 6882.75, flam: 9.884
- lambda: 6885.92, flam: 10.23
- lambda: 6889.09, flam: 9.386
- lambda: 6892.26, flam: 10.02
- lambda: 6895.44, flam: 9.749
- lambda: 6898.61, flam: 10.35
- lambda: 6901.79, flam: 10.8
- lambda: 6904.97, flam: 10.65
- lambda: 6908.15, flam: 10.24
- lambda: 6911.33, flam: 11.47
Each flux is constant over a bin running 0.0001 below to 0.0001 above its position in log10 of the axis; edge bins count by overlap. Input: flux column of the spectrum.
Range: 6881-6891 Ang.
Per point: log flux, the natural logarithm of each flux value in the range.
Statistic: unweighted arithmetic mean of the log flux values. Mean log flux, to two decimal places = 2.29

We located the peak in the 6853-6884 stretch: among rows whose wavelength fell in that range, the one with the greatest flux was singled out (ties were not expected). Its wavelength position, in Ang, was 6854.28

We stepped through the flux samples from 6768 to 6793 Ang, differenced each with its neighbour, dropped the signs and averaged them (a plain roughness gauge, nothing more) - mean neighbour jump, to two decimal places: 0.36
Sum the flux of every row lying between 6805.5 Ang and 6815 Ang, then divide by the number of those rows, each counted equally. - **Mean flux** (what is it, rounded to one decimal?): 9.6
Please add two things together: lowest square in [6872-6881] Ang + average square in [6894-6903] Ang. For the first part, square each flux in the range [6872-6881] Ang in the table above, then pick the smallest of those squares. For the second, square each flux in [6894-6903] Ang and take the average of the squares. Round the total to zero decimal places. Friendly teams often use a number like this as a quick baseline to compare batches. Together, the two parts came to 201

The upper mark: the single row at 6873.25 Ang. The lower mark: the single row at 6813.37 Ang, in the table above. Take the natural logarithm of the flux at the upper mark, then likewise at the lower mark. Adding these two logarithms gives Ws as 4.55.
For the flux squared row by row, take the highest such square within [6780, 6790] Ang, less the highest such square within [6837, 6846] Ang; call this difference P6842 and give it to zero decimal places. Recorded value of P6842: -14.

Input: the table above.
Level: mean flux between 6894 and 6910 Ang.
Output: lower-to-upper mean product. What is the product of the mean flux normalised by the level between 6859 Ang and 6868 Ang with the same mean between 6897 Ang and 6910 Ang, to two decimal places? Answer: 1.03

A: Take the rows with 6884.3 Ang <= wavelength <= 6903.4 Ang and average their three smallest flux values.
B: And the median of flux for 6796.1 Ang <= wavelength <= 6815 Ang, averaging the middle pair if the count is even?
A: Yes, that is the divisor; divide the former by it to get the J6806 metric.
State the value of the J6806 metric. 1.04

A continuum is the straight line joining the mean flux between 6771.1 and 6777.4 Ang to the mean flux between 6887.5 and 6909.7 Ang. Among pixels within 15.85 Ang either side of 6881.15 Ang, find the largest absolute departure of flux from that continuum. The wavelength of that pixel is 6866.92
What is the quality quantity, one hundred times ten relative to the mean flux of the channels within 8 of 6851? 93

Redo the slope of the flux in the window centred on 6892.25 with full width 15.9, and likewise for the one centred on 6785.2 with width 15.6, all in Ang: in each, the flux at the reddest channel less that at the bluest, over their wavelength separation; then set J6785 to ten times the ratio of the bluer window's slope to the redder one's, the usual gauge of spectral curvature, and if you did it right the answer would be -26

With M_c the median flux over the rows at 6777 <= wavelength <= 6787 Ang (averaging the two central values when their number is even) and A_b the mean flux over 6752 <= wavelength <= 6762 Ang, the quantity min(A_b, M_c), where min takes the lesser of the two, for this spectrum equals 9.50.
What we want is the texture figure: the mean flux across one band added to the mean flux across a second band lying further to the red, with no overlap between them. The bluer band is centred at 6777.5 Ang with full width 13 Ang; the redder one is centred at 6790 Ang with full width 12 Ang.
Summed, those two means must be 18.6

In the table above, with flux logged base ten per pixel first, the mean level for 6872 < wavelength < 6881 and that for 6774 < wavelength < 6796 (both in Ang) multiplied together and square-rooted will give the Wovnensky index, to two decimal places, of 0.98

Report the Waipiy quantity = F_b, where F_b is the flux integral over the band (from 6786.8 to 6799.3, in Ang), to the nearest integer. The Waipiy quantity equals 112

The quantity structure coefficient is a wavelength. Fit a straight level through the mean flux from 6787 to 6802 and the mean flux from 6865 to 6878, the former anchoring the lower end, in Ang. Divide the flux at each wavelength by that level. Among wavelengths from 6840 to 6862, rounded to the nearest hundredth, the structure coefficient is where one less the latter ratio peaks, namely 6860.60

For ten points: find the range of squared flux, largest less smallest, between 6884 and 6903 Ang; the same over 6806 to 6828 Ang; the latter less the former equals 11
